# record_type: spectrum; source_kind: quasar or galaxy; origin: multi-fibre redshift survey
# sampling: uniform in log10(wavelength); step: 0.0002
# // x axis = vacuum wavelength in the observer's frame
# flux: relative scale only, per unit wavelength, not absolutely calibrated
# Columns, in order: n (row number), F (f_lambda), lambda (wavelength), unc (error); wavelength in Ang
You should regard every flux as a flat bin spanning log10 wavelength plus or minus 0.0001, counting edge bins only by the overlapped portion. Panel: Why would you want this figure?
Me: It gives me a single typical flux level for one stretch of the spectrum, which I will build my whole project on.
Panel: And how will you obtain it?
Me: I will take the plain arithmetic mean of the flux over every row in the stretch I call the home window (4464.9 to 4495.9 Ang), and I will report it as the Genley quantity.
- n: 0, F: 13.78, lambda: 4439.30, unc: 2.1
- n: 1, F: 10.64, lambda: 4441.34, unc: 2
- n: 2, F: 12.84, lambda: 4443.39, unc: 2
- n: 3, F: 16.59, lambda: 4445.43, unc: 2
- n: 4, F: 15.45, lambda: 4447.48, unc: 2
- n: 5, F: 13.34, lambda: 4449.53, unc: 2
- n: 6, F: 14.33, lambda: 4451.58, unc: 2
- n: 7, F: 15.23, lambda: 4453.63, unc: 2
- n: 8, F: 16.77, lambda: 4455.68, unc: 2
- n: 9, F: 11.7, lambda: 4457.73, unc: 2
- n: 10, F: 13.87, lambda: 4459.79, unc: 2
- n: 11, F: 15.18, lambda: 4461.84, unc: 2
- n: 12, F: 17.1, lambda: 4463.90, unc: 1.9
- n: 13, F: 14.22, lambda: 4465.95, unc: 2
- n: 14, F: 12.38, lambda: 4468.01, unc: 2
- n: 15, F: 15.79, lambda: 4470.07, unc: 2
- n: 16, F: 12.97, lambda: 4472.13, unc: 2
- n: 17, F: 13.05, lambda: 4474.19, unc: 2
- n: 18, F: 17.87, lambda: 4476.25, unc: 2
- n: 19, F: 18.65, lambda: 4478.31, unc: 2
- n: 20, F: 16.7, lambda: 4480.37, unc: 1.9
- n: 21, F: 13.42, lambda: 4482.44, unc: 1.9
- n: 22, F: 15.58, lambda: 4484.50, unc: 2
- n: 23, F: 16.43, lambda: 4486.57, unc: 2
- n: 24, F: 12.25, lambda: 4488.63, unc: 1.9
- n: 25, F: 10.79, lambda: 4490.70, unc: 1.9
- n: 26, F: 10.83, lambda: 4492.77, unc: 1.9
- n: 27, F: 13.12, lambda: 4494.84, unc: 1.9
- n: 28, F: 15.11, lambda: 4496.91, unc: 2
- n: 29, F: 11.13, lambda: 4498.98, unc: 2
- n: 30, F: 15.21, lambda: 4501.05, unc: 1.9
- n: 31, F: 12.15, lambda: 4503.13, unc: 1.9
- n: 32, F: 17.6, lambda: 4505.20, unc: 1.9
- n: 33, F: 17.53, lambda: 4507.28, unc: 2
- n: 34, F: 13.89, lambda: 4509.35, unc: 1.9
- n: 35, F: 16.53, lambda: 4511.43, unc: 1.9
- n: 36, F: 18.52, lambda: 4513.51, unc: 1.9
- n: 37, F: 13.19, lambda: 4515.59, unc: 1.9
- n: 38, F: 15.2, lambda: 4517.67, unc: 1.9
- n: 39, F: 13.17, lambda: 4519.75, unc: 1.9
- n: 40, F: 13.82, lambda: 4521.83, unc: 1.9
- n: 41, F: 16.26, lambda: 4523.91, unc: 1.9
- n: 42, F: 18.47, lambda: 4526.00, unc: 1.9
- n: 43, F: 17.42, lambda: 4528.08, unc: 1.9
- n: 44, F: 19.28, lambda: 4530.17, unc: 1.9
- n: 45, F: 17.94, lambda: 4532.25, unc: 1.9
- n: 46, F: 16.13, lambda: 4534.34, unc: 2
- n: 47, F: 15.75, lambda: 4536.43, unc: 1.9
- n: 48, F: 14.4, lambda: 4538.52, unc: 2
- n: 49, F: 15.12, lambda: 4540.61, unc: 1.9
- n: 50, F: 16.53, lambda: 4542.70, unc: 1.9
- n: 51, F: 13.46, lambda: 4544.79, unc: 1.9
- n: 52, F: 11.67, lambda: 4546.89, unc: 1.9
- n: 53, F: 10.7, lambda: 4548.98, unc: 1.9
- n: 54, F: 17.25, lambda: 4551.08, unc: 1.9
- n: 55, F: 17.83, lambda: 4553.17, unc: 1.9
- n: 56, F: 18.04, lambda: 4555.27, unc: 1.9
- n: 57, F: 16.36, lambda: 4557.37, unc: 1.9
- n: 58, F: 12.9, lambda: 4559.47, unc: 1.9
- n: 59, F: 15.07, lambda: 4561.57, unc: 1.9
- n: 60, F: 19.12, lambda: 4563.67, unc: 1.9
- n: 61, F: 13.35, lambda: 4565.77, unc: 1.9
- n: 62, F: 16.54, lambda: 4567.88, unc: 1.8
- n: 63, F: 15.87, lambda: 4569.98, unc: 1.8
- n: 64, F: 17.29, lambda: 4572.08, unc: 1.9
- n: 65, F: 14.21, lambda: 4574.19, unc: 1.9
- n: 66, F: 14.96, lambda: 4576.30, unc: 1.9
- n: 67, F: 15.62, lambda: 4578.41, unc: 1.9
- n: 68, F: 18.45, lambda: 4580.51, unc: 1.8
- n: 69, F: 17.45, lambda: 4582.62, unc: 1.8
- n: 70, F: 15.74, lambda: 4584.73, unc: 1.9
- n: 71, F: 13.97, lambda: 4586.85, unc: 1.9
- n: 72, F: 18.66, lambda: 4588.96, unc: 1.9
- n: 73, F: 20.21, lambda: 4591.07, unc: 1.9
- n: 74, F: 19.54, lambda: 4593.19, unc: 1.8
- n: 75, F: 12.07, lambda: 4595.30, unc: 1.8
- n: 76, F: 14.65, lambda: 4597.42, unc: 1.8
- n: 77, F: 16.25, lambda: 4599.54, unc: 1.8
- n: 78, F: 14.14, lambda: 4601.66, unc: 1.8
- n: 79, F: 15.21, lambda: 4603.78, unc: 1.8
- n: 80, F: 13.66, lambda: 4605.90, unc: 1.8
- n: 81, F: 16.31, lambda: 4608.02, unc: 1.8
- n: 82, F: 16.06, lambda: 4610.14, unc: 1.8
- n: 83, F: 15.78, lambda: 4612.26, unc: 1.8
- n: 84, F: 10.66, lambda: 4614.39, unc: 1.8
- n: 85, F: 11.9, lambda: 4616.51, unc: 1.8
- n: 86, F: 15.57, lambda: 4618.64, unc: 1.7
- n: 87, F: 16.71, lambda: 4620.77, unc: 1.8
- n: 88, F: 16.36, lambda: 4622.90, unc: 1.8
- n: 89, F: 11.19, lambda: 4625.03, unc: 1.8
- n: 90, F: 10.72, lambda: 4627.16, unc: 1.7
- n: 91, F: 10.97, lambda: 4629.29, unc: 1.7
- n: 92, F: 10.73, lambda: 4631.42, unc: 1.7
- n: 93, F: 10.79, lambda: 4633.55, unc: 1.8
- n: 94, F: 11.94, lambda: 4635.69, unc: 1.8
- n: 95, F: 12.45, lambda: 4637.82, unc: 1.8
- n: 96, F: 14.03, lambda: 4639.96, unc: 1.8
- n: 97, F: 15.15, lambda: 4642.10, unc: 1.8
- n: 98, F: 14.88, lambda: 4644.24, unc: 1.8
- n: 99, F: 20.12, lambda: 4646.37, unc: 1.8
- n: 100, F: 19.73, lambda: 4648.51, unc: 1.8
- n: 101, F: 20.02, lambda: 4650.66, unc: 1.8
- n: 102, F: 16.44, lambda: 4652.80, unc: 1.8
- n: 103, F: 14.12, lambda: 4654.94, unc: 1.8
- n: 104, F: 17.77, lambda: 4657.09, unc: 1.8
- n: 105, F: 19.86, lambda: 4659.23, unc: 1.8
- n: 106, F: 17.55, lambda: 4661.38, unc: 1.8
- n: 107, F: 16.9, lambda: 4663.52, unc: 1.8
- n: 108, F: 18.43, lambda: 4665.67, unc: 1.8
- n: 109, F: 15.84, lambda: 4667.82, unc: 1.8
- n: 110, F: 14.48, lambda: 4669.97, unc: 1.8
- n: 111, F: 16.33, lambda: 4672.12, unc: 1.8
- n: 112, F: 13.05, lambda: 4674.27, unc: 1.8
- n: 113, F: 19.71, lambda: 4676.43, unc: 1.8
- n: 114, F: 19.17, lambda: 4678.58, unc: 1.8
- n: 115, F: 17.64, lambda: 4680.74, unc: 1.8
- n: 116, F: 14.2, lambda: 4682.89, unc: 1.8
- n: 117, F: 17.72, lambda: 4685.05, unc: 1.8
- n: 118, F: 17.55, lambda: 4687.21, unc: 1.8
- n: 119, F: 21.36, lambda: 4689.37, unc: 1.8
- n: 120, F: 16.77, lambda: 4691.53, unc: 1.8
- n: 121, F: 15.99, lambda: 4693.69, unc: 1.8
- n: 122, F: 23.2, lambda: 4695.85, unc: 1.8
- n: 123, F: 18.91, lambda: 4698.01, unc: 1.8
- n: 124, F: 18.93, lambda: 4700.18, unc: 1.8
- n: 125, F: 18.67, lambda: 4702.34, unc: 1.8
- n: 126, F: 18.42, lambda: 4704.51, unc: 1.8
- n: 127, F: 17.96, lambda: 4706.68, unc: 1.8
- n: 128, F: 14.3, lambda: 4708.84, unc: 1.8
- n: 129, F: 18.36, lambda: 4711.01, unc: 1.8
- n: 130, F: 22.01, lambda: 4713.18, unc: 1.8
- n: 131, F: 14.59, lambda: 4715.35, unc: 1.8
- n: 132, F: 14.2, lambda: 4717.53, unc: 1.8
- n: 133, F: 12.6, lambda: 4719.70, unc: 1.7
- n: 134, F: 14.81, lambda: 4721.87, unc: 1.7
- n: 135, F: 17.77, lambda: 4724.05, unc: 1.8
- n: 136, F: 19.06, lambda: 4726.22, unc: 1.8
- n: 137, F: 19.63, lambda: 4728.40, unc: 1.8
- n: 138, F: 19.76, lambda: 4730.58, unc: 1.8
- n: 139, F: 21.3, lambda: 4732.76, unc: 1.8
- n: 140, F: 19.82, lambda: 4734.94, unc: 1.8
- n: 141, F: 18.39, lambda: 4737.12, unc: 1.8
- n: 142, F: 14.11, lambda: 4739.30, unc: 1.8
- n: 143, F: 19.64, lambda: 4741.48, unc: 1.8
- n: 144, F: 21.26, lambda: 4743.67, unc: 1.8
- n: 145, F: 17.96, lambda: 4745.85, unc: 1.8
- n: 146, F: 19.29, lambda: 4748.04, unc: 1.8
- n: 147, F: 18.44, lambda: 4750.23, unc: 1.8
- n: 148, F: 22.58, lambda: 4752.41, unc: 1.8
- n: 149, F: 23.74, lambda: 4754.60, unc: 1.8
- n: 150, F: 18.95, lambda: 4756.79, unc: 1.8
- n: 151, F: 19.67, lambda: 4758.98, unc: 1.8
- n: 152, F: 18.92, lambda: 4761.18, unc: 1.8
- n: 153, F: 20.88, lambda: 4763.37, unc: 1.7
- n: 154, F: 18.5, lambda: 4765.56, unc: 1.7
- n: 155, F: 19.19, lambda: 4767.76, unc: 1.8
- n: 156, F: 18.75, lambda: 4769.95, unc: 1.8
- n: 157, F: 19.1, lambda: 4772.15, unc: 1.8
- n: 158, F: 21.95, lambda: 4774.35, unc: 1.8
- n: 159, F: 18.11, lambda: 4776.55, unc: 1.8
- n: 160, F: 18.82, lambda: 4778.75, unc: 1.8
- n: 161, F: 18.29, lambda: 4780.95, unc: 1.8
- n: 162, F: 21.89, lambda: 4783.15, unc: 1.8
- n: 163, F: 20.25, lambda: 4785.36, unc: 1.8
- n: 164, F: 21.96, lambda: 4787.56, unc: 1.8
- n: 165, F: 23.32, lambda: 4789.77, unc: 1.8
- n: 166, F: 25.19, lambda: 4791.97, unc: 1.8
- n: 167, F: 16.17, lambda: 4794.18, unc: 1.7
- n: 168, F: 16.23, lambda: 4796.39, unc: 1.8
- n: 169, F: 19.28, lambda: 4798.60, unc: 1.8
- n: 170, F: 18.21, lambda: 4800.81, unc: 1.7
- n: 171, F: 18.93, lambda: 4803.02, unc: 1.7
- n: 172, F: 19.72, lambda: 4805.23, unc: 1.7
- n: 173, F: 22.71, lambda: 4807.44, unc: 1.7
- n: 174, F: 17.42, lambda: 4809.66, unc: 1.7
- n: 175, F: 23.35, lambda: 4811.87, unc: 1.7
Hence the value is 14.3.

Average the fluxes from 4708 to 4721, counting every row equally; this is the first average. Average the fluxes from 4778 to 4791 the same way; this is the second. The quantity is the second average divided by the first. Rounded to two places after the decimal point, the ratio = 1.30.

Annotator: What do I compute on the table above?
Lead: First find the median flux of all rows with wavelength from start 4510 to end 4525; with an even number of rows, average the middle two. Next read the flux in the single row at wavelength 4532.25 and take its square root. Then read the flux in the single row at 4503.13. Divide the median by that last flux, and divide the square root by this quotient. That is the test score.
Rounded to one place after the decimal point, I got 3.4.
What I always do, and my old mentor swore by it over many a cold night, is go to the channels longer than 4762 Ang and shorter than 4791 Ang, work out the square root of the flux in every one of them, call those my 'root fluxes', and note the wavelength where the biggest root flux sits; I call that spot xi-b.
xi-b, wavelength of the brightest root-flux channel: 4789.77 Ang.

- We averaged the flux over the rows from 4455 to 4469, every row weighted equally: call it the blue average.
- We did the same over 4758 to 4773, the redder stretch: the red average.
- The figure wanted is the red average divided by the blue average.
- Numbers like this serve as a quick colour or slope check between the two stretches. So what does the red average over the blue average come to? 1.3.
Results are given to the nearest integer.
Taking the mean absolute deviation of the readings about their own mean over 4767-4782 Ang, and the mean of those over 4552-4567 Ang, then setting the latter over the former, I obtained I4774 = 20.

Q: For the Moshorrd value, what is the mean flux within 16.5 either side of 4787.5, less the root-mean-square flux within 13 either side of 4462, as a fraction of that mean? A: 0.27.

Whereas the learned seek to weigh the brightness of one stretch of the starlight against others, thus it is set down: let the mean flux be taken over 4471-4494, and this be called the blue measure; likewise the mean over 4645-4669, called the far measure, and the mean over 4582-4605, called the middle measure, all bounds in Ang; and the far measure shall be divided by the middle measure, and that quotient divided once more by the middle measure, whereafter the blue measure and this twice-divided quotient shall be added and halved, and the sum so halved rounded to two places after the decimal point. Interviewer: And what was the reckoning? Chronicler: 7.24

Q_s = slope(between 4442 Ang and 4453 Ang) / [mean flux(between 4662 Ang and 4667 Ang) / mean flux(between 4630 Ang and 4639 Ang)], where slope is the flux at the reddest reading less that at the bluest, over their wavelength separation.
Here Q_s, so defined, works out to 0.12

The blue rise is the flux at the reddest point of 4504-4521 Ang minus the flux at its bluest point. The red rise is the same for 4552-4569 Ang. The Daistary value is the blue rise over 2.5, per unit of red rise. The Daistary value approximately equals 1.37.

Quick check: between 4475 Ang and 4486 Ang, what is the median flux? 16.7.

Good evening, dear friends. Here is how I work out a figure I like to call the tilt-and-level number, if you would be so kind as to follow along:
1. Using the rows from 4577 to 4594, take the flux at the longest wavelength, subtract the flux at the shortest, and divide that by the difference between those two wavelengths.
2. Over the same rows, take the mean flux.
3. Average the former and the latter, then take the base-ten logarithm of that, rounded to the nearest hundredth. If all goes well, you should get 0.95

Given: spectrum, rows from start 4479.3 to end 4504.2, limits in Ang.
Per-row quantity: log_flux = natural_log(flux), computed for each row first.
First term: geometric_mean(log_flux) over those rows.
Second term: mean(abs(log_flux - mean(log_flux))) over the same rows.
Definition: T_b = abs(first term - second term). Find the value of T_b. 2.45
